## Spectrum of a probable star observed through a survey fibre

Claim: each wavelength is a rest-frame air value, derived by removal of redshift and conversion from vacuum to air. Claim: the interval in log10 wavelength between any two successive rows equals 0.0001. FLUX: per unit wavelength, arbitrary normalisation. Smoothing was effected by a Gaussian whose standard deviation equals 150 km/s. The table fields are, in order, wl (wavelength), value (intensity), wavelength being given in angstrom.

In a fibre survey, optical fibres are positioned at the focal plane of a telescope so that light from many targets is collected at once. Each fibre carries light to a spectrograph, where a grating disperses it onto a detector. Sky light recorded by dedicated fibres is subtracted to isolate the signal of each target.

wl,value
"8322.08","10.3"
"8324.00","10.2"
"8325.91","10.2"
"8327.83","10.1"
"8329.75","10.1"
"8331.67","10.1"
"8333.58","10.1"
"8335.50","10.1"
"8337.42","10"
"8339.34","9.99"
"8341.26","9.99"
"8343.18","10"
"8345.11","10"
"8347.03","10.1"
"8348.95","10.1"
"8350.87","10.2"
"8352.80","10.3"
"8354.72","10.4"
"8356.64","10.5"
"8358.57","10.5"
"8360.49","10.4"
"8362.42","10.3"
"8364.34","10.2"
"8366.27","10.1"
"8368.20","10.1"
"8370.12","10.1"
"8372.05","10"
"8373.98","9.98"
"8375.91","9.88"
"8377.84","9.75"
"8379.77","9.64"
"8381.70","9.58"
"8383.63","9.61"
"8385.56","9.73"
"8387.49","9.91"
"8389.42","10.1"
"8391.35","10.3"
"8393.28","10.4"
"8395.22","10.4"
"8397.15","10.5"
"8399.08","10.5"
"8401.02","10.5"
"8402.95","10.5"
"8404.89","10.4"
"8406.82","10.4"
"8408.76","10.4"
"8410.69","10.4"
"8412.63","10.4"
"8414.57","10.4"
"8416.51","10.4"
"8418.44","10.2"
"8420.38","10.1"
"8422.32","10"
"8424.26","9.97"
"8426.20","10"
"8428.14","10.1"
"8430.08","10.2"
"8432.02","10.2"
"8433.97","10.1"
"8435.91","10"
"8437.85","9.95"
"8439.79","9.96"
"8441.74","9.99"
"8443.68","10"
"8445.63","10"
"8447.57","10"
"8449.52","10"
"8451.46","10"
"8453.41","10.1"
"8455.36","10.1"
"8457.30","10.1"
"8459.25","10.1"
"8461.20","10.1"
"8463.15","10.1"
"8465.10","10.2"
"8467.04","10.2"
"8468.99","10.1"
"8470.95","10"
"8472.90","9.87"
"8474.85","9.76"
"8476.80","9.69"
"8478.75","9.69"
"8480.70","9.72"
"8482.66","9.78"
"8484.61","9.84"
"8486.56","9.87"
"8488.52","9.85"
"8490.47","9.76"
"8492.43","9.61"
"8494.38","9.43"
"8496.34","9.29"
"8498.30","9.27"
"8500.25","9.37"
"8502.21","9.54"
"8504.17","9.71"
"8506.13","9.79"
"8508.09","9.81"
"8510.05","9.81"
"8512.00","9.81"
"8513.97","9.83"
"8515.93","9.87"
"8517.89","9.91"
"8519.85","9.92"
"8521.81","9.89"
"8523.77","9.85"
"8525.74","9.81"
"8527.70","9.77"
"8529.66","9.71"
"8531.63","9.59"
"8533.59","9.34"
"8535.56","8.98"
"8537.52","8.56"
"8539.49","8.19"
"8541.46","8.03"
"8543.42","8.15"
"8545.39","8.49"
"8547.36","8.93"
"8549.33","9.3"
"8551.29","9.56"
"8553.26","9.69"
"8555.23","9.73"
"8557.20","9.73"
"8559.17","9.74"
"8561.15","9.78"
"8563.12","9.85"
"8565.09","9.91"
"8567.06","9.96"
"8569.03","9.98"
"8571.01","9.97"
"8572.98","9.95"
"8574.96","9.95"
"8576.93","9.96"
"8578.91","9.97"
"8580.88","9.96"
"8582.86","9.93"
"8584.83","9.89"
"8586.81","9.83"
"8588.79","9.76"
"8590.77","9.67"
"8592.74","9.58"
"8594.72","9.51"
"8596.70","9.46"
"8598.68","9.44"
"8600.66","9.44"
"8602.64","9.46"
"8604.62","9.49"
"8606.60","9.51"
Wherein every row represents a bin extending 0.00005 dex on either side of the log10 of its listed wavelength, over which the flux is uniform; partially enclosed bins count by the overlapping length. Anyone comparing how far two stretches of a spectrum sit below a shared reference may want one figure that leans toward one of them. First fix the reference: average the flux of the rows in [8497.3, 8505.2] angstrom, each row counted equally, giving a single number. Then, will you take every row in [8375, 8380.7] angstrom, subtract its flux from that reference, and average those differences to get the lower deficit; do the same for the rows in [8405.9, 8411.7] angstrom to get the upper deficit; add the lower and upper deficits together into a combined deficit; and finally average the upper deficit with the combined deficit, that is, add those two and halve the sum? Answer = -1.1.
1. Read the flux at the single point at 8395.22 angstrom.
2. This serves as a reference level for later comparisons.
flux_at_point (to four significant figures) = 10.40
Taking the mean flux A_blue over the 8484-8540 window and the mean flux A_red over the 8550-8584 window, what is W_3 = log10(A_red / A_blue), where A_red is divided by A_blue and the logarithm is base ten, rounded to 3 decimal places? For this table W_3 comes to 0.012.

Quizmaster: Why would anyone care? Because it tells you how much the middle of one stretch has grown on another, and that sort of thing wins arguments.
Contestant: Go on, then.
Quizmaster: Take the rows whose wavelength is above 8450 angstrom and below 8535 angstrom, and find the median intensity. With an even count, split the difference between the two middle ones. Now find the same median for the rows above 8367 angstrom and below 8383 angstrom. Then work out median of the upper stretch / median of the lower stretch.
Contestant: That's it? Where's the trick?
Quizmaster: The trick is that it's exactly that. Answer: 0.988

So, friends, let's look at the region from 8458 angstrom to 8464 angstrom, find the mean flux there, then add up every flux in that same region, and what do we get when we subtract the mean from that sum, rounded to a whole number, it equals 20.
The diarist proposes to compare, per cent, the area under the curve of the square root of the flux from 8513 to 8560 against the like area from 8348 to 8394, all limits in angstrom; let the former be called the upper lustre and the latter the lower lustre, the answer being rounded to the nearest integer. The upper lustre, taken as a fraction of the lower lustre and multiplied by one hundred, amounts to 98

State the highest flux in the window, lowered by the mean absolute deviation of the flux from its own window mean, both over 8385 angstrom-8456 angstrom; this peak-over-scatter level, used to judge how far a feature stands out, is 10.3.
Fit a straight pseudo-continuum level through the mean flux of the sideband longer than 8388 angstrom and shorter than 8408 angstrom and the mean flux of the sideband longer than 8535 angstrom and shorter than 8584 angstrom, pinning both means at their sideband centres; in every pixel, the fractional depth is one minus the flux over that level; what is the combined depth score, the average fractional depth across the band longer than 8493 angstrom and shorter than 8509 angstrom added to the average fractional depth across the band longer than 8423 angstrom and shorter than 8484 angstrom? 0.034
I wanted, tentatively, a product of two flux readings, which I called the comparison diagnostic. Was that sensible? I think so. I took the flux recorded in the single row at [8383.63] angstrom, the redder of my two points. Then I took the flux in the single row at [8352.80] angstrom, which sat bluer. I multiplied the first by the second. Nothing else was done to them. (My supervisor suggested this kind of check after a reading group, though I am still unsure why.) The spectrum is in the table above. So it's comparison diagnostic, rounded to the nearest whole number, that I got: 99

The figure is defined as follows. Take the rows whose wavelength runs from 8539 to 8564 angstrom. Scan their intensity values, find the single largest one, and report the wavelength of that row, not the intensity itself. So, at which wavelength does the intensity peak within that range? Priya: 8563.12 angstrom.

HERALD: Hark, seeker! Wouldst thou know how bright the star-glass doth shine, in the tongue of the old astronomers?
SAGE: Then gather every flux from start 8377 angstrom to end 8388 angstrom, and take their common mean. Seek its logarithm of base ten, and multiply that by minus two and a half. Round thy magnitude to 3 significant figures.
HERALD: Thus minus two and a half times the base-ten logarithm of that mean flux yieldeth -2.47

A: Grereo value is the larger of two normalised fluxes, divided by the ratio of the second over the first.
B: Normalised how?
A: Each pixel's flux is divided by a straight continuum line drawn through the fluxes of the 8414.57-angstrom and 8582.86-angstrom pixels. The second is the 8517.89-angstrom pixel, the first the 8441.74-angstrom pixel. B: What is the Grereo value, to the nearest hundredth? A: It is 0.97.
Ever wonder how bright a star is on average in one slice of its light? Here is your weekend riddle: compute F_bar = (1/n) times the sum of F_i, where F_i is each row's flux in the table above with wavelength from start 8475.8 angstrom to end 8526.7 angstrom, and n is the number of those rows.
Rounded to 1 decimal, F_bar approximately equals 9.7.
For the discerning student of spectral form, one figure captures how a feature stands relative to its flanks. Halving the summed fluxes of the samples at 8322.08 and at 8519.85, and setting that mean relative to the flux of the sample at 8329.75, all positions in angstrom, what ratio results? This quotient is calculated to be 1.00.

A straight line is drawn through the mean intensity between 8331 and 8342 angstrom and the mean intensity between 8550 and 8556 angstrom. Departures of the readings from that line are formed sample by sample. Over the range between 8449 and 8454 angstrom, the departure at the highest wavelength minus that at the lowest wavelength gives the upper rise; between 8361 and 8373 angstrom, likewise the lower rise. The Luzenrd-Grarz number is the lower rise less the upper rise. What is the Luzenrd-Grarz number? -0.4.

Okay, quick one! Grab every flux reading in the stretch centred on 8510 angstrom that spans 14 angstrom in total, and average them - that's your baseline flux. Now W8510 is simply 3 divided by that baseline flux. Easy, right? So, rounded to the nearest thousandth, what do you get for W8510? 0.306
